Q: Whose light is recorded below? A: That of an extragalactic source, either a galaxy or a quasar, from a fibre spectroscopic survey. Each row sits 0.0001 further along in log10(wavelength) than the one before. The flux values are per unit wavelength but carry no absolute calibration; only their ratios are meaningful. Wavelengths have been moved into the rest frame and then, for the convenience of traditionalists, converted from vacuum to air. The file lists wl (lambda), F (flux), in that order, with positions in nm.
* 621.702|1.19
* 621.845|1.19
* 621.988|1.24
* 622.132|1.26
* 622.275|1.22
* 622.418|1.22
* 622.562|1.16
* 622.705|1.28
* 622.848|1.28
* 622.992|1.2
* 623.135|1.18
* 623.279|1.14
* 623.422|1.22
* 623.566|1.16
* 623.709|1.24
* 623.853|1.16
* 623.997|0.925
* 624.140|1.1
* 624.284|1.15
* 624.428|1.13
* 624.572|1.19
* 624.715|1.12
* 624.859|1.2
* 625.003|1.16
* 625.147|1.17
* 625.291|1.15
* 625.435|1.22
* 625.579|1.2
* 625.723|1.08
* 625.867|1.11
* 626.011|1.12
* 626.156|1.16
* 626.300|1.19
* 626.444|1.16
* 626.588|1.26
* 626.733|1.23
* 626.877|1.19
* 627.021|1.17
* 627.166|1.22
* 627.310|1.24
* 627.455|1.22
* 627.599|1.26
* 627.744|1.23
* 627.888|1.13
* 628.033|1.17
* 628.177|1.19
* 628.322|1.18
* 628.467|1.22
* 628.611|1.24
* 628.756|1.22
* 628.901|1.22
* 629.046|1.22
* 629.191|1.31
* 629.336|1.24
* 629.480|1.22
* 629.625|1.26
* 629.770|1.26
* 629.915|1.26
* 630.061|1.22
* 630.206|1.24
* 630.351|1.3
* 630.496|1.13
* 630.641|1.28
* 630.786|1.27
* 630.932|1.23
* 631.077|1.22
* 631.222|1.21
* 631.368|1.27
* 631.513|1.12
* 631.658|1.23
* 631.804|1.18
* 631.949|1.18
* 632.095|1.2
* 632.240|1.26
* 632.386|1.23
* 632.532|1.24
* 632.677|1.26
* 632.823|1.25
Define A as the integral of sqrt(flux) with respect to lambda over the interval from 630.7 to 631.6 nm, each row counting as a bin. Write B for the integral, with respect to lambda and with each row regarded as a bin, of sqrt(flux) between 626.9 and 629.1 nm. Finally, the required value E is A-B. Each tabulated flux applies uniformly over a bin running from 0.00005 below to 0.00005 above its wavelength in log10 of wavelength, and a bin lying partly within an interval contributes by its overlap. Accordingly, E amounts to -1.4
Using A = 0.99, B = 2.4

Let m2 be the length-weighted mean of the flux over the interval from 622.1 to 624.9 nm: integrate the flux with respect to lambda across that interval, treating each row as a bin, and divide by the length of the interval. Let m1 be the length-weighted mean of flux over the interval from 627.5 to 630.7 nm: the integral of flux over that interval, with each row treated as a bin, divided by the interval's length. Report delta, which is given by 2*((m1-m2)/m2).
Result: 0.088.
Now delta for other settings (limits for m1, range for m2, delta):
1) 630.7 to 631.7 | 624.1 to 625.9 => 0.118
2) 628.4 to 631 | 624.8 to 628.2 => 0.096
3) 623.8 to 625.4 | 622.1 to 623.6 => -0.127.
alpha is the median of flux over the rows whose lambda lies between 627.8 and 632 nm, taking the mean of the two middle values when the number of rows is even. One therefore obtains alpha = 1.22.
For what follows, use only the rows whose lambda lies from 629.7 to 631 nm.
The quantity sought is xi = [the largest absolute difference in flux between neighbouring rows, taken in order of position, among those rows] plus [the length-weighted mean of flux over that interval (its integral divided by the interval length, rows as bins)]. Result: 1.41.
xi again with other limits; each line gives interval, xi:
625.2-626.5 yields 1.27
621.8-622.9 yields 1.35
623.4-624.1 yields 1.37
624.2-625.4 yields 1.24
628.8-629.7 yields 1.33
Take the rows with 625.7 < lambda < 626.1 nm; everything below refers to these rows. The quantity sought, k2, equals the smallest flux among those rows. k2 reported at 1.08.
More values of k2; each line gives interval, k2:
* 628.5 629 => 1.22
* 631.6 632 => 1.18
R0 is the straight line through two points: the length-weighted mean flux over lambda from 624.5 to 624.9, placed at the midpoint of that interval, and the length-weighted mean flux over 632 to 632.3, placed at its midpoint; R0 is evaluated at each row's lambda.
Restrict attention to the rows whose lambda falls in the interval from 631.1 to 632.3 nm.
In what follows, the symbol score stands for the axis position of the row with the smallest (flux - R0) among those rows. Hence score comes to 631.513 nm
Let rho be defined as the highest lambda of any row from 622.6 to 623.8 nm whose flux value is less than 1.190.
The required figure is 623.566 nm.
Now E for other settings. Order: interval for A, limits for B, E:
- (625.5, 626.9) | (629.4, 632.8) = -2.3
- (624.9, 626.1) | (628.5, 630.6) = -1.1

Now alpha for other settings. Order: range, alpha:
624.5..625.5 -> 1.17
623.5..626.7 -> 1.16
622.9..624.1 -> 1.17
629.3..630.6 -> 1.24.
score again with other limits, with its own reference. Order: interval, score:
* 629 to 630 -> 629.480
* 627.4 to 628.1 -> 627.888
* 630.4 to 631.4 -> 630.496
